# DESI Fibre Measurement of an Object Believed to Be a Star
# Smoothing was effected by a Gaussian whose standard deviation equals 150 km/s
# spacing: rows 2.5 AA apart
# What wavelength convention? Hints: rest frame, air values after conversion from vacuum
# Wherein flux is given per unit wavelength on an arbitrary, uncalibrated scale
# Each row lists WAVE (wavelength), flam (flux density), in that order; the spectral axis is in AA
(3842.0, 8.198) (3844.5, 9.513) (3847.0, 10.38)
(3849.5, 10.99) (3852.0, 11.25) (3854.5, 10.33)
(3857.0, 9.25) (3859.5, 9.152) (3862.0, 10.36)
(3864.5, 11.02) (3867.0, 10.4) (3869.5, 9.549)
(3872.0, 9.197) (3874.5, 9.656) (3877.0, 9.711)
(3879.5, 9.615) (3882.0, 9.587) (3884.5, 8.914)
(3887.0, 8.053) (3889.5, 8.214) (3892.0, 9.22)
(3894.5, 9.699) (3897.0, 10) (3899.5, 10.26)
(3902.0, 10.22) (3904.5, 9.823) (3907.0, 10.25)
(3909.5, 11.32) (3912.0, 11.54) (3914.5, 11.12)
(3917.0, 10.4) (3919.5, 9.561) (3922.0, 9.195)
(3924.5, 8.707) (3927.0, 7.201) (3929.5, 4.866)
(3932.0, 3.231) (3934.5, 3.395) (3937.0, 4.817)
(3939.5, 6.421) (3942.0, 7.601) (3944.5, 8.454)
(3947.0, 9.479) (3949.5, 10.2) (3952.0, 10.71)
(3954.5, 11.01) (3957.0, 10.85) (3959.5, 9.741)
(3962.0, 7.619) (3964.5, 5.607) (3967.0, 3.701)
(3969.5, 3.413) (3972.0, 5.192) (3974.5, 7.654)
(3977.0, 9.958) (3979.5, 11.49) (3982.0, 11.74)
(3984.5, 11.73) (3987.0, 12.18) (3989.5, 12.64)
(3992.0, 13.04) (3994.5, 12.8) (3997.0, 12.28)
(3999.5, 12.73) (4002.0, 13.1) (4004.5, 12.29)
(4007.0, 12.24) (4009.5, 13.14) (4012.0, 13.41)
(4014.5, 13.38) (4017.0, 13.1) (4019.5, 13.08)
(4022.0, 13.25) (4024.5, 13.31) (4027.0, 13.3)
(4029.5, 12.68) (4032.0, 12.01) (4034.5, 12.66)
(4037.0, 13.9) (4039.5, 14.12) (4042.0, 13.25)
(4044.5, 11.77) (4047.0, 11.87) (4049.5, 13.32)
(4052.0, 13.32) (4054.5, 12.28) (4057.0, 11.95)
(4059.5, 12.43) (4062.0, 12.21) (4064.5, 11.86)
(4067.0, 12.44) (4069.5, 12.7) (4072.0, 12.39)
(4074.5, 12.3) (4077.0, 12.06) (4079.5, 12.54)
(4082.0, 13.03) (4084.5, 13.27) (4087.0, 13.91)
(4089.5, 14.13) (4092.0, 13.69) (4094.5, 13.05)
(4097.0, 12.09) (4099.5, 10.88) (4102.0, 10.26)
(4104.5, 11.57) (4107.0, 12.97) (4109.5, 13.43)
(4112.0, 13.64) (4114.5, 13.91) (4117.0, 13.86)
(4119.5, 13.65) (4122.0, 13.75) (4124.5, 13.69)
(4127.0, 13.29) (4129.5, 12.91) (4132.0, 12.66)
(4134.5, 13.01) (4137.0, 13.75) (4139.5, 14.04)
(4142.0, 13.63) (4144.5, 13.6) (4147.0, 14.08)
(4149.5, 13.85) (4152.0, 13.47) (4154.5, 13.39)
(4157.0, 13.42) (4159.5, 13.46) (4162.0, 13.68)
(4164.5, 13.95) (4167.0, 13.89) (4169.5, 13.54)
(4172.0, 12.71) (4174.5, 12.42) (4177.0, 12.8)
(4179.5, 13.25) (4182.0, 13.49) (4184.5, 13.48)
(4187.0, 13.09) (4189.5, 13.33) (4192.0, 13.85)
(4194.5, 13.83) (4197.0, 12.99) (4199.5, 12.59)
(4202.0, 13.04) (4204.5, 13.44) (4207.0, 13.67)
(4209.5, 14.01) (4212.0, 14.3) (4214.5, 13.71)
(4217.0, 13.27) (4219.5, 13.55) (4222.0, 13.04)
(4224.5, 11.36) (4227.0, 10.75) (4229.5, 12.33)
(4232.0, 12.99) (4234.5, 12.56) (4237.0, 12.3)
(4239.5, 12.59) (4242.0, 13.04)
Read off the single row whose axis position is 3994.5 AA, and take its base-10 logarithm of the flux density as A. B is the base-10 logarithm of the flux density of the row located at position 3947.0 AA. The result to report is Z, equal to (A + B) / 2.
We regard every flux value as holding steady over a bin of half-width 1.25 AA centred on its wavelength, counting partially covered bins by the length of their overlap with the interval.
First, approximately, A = 1.107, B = 0.98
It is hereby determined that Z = 1.04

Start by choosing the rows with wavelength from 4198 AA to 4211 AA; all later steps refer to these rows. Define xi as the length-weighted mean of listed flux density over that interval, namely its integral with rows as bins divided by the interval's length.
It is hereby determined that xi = 13.4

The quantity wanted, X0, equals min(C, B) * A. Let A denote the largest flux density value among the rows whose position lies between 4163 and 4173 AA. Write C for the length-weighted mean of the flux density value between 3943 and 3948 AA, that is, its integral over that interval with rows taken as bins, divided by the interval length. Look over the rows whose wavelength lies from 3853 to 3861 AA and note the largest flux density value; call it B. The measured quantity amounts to 124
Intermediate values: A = 13.95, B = 10.33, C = 8.9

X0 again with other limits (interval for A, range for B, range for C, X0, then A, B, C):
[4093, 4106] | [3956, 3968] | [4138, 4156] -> 142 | 13.05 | 10.85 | 13.7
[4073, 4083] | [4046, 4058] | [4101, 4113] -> 161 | 13.03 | 13.32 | 12.4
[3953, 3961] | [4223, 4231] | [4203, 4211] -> 136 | 11.01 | 12.33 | 13.7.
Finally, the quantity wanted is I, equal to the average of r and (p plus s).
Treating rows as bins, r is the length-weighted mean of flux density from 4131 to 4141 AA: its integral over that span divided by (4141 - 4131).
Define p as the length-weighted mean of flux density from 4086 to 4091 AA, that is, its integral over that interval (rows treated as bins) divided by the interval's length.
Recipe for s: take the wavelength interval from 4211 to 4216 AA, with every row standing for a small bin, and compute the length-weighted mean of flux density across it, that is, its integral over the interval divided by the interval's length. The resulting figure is 21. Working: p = 14.0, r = 13.4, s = 14.0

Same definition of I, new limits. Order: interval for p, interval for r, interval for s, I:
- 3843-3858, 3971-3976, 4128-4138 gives 15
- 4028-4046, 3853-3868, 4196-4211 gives 18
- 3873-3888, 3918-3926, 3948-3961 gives 14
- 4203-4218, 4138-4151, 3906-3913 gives 19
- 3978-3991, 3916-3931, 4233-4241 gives 16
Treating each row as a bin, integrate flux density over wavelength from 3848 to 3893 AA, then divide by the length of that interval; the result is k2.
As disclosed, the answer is 9.7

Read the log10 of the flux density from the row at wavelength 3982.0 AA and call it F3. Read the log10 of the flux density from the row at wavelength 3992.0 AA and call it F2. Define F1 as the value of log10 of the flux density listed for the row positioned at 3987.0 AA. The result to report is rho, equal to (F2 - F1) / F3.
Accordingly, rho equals 0.028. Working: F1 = 1.09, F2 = 1.12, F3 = 1.07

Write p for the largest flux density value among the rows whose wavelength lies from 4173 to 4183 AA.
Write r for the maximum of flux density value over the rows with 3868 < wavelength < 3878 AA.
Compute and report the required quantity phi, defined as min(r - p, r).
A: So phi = -4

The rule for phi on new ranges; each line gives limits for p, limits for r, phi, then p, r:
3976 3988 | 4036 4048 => 2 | 12.18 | 14.12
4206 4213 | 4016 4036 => -1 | 14.3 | 13.31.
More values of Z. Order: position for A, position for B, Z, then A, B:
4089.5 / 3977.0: 1.07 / 1.150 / 1.00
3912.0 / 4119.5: 1.10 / 1.062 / 1.14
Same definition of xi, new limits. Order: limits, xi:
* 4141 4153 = 13.7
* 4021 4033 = 12.9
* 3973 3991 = 11.0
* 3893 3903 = 10.0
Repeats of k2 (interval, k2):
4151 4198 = 13.4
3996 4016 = 12.8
